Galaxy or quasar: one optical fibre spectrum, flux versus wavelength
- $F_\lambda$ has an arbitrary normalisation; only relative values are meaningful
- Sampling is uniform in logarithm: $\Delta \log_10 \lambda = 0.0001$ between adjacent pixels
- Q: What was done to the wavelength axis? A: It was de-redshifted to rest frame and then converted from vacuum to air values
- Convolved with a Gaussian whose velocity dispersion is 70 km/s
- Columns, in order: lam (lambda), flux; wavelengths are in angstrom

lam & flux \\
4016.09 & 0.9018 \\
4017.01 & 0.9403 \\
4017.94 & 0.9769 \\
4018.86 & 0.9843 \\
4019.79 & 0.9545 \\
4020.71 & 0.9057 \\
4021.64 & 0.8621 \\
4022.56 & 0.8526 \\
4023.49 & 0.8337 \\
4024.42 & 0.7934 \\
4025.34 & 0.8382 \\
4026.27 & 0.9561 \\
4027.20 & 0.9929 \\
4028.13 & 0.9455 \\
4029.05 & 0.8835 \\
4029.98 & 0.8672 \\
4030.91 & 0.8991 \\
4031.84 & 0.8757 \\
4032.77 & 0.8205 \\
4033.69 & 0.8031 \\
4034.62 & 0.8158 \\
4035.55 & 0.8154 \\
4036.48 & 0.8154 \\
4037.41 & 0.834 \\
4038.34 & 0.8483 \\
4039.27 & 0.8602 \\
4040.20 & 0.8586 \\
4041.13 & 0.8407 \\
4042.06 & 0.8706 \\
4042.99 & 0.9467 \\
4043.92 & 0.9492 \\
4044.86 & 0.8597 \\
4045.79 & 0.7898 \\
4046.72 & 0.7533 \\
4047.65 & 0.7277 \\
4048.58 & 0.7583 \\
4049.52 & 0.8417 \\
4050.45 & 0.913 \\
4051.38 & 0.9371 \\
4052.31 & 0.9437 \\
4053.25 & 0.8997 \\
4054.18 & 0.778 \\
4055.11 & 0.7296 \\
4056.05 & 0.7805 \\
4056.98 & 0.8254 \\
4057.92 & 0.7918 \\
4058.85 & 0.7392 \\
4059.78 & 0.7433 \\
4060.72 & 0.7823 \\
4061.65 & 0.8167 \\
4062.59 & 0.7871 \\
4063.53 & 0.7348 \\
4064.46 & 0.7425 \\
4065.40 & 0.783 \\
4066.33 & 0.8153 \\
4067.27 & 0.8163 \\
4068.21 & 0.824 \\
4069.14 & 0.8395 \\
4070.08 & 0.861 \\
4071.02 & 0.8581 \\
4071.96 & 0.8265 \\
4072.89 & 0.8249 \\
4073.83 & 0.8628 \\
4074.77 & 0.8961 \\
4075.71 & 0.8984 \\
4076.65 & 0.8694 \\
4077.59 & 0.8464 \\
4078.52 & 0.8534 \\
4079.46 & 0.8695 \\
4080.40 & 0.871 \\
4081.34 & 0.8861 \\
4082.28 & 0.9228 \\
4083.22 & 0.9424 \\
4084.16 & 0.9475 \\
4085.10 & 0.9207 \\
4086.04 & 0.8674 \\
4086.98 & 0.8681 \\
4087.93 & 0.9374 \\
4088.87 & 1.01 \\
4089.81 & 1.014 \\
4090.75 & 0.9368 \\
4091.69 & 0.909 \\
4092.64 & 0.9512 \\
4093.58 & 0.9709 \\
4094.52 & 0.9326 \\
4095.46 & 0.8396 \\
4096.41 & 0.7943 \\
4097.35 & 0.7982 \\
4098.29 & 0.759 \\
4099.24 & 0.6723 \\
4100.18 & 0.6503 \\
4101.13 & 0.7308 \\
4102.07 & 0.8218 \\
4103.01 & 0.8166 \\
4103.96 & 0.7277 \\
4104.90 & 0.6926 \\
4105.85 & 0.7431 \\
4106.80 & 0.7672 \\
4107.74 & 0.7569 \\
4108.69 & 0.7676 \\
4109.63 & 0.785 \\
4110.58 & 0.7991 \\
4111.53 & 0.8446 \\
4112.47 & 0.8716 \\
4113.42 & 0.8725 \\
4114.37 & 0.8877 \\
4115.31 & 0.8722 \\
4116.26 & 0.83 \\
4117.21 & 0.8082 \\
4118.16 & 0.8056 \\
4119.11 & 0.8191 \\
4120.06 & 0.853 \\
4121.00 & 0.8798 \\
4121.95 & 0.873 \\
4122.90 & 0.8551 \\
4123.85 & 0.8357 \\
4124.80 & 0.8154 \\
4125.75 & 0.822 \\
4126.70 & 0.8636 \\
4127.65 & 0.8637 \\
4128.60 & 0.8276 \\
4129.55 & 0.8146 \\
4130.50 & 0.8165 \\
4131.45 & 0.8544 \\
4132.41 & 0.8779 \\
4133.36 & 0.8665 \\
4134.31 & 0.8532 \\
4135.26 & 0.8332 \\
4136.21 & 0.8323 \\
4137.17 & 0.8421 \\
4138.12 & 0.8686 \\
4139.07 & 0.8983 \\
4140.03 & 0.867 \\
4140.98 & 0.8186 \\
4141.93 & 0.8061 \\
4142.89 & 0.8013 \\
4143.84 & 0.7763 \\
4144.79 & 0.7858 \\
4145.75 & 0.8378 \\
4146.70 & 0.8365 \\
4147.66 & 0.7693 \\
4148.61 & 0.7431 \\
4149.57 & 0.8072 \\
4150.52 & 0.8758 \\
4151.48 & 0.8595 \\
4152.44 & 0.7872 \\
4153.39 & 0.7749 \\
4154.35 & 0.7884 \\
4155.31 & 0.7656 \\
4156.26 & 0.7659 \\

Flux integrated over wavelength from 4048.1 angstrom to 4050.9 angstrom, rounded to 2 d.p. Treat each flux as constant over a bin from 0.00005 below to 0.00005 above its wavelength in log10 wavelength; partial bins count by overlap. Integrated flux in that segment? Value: 2.34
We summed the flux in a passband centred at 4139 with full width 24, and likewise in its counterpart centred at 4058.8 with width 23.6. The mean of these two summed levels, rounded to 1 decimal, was 20.5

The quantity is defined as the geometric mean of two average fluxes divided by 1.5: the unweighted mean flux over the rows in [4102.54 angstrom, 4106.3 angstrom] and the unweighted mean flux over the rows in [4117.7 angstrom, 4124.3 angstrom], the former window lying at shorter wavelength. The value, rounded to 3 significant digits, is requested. 0.529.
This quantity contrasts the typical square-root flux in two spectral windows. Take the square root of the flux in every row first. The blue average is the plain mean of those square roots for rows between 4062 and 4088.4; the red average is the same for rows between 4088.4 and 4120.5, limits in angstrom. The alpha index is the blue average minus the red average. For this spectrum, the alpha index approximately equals 0.017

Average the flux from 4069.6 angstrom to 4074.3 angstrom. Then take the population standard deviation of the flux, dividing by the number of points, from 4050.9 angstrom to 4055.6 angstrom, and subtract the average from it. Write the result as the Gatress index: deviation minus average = -0.759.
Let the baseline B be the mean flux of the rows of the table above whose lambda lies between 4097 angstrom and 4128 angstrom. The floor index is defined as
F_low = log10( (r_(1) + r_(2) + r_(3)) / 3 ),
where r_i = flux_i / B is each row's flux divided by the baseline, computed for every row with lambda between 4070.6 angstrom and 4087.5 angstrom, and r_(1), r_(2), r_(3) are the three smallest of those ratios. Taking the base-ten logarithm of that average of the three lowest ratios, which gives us 0.015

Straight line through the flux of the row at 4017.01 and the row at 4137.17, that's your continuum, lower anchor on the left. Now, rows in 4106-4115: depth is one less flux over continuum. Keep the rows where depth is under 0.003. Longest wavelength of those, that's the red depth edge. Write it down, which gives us 4114.37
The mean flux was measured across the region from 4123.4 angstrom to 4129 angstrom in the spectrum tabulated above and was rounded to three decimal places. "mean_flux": 0.838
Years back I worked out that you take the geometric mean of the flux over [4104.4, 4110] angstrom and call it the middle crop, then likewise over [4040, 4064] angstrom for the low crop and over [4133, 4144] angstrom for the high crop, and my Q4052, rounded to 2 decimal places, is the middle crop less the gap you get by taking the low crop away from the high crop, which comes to 0.73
